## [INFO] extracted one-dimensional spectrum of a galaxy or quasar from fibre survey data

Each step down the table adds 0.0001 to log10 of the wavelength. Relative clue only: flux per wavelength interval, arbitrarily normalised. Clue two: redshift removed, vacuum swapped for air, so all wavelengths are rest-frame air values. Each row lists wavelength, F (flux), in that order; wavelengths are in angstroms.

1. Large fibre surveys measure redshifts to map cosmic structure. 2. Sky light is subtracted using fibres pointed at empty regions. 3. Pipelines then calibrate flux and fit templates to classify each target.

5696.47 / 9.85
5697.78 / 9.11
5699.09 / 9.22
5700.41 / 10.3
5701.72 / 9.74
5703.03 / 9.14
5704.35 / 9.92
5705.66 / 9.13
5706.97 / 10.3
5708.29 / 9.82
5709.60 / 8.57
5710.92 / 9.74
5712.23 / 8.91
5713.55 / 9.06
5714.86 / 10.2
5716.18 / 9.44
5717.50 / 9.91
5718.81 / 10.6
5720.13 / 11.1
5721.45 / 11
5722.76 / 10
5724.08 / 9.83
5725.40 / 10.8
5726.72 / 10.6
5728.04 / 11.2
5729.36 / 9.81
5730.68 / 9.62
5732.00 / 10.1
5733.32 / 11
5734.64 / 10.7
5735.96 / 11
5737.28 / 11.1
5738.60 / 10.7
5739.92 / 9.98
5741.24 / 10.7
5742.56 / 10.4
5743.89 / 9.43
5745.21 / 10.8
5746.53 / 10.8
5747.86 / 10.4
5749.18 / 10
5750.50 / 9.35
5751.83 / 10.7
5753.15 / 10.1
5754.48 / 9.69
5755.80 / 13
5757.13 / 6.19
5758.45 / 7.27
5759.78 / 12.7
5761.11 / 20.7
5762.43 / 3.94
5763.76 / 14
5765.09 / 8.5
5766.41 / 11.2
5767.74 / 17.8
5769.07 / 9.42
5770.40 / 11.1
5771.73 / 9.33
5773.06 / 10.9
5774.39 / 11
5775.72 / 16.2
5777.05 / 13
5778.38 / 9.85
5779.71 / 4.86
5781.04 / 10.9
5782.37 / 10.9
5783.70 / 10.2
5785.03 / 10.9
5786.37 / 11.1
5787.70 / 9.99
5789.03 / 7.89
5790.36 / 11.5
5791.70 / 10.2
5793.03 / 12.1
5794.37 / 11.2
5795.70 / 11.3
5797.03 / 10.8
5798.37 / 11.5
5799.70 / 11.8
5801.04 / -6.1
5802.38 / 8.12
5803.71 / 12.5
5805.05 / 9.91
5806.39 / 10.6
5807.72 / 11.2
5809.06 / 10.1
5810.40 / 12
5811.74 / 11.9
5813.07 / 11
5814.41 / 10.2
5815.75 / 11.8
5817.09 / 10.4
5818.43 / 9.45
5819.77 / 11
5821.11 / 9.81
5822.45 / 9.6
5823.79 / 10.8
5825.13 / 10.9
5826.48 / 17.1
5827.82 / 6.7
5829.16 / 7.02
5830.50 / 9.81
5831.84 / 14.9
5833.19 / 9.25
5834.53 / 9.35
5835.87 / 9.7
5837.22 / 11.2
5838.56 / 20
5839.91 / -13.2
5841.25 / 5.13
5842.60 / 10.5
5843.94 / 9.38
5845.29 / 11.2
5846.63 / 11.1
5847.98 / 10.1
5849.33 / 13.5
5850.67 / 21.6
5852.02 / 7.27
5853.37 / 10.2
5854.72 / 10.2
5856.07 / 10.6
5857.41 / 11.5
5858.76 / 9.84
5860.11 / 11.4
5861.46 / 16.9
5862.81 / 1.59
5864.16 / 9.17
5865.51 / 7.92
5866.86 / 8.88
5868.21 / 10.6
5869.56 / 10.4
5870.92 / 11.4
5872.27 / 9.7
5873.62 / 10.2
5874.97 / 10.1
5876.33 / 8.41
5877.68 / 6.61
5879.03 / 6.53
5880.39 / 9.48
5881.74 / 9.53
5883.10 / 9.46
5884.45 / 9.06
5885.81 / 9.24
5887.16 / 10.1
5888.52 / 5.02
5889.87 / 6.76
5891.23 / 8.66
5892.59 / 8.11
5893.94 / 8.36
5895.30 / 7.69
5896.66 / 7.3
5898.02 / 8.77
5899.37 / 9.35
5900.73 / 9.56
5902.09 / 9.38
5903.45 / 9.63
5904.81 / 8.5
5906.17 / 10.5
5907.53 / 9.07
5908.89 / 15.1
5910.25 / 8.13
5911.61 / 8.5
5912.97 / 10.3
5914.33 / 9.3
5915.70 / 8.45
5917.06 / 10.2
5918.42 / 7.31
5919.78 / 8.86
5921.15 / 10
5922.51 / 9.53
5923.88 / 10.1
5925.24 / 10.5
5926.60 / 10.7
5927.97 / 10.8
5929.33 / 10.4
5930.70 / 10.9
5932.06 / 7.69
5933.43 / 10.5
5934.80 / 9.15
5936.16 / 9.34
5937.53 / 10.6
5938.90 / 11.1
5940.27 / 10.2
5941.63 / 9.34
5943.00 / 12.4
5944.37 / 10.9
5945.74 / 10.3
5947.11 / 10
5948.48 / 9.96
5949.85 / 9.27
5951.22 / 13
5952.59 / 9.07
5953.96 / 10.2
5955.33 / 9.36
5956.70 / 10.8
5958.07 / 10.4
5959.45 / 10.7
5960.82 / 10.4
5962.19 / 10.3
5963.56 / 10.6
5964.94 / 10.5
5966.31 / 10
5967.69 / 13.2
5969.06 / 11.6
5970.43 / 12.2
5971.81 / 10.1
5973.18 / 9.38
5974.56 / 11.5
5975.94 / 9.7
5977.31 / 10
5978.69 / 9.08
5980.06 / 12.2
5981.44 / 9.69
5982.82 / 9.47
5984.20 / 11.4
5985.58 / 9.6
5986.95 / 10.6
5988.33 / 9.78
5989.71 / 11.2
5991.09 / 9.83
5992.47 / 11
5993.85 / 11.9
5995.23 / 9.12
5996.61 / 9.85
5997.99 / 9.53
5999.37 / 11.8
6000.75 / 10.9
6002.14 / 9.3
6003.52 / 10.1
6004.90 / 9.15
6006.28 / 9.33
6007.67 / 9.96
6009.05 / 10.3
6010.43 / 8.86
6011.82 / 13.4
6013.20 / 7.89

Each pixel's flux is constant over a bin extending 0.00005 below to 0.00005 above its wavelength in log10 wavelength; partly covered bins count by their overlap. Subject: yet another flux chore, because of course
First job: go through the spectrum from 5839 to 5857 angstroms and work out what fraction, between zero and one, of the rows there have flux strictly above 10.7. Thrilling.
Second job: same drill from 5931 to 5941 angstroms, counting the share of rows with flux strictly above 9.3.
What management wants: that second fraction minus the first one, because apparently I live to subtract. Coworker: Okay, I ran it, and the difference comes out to 0.41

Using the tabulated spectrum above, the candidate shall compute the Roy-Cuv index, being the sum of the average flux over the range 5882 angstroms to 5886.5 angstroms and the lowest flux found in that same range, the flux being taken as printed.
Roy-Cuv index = 18.3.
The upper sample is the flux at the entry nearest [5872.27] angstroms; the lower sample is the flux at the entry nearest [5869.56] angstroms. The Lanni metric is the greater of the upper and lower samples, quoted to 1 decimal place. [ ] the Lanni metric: 10.4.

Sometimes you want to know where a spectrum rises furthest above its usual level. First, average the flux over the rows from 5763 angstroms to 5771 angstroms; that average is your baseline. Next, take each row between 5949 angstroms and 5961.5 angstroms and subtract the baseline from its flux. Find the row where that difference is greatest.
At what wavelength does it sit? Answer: 5951.22 angstroms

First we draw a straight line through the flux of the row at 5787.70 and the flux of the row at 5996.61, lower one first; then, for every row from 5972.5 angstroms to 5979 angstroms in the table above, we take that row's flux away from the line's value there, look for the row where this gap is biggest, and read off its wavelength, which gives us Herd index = 5978.69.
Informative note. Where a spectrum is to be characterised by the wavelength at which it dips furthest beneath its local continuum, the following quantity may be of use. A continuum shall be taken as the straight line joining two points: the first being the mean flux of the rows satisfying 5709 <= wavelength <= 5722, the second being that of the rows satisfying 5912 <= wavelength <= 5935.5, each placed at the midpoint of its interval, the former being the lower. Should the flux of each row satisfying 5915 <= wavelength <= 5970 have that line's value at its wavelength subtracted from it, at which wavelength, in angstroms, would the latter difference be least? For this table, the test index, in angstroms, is 5918.42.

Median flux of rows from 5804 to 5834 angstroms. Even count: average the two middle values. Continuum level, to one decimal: 10.5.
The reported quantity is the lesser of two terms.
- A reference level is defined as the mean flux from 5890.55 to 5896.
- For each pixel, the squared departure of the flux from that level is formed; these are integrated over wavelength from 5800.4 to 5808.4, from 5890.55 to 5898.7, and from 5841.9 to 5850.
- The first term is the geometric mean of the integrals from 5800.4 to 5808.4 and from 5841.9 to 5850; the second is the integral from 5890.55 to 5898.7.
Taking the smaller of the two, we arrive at 2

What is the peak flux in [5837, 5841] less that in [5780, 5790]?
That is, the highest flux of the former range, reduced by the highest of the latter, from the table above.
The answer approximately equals 9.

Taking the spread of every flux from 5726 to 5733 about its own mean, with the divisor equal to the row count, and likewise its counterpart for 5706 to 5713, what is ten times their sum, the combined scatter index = 12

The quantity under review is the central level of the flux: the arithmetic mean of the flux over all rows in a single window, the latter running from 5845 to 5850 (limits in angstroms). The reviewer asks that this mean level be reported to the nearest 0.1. 11.5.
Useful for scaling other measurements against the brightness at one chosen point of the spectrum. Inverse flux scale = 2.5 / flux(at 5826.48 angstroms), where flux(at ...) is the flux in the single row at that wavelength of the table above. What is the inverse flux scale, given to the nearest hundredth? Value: 0.15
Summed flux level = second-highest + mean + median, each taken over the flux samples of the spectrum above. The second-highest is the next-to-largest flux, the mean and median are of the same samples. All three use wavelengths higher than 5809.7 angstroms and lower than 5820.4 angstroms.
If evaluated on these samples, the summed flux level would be 33.9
